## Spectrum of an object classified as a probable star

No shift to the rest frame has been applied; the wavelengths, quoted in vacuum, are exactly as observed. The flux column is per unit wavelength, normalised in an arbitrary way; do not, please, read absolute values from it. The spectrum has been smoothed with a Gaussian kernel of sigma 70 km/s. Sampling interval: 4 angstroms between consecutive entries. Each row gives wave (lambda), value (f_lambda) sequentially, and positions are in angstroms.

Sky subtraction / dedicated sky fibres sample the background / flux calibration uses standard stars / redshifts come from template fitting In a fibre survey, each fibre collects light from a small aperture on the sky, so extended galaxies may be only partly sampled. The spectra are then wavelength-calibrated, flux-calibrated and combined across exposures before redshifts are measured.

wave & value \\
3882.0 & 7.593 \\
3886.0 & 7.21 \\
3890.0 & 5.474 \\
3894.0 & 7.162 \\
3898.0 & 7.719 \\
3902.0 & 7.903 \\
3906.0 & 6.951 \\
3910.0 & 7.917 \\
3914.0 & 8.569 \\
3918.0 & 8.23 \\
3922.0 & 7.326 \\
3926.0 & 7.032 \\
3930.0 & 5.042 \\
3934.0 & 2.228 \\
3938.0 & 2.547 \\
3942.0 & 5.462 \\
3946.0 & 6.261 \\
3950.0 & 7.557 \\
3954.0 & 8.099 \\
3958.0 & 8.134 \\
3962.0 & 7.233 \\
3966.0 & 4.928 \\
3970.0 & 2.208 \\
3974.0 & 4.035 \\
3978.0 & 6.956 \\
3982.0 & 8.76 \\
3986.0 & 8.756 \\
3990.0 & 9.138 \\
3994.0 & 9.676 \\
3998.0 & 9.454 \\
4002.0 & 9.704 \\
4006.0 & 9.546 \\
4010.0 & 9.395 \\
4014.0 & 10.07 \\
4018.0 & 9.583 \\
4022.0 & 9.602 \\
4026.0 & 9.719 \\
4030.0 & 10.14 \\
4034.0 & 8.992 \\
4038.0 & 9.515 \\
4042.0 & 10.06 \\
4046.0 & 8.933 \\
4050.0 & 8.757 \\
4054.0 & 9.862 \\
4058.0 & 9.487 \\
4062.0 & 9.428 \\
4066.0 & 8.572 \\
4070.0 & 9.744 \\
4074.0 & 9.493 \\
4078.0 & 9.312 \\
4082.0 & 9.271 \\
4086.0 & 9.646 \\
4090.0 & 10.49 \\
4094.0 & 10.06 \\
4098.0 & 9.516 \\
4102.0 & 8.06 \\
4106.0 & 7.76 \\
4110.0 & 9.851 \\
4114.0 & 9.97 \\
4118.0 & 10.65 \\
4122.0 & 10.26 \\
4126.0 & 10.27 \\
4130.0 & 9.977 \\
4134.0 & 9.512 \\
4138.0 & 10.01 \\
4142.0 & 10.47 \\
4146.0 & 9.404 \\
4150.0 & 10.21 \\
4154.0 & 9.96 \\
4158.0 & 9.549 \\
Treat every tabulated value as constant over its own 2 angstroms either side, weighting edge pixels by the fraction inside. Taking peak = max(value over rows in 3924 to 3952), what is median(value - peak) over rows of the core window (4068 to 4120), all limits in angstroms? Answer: 2.09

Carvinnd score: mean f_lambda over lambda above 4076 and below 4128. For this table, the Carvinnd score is 9.62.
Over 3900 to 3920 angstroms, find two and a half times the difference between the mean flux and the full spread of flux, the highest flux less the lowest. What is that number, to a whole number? 16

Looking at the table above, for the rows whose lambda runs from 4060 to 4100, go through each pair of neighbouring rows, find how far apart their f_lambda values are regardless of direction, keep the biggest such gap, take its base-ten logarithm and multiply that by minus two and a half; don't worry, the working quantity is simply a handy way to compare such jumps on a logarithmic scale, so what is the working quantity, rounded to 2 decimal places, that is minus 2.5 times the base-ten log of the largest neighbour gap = -0.17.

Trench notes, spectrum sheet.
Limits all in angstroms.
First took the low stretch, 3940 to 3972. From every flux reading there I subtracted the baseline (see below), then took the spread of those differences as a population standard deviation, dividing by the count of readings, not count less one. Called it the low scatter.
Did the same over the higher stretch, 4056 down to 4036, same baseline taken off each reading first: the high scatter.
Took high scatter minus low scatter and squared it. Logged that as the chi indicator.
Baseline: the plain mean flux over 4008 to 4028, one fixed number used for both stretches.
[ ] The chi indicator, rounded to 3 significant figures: 1.89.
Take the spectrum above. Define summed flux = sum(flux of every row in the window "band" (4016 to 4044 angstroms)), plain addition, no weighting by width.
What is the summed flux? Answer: 67.6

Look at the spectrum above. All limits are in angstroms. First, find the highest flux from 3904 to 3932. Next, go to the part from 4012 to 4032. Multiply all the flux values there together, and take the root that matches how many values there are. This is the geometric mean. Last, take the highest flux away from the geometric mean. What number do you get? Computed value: 1.3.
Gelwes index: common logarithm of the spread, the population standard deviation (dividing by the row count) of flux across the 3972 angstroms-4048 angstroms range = 0.1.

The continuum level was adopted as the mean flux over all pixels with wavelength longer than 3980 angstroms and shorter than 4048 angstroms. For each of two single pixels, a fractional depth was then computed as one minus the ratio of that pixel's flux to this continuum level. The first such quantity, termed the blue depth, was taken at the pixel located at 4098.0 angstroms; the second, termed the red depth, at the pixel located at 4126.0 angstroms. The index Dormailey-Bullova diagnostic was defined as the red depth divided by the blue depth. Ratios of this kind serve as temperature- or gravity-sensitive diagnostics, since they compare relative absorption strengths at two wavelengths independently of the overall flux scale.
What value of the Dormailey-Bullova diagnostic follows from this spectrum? 18.6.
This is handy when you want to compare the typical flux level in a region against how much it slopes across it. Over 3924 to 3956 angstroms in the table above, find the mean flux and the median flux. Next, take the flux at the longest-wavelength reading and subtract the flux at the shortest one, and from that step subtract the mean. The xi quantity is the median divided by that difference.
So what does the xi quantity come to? -1.31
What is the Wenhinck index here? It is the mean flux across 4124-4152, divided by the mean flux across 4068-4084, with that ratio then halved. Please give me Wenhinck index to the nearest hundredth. 0.53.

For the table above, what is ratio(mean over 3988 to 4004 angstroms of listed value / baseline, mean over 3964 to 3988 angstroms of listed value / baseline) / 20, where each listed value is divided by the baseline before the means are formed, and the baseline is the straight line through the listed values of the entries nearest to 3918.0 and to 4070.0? 0.078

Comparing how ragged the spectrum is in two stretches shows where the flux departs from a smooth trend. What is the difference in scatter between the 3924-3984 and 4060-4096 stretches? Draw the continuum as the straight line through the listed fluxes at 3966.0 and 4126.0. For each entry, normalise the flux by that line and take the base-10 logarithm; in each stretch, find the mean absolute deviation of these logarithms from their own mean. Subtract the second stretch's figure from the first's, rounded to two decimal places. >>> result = 0.15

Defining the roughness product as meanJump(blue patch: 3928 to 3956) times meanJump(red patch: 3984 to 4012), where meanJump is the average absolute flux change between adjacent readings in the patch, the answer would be 0.41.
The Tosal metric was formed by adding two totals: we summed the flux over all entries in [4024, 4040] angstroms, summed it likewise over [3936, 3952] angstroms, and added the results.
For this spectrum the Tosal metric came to 60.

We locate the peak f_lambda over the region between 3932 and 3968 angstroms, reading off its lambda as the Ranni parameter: 3958.0 angstroms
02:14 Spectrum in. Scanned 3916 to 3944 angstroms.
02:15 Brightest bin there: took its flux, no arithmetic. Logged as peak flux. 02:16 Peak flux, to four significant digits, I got 8.230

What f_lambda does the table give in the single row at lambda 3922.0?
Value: 7.326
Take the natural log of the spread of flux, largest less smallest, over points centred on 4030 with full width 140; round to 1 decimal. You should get 2.1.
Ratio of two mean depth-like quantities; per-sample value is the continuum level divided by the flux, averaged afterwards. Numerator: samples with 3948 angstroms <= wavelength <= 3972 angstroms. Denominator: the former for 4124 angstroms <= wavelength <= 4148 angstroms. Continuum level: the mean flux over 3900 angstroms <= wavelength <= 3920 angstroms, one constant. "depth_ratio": 1.94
